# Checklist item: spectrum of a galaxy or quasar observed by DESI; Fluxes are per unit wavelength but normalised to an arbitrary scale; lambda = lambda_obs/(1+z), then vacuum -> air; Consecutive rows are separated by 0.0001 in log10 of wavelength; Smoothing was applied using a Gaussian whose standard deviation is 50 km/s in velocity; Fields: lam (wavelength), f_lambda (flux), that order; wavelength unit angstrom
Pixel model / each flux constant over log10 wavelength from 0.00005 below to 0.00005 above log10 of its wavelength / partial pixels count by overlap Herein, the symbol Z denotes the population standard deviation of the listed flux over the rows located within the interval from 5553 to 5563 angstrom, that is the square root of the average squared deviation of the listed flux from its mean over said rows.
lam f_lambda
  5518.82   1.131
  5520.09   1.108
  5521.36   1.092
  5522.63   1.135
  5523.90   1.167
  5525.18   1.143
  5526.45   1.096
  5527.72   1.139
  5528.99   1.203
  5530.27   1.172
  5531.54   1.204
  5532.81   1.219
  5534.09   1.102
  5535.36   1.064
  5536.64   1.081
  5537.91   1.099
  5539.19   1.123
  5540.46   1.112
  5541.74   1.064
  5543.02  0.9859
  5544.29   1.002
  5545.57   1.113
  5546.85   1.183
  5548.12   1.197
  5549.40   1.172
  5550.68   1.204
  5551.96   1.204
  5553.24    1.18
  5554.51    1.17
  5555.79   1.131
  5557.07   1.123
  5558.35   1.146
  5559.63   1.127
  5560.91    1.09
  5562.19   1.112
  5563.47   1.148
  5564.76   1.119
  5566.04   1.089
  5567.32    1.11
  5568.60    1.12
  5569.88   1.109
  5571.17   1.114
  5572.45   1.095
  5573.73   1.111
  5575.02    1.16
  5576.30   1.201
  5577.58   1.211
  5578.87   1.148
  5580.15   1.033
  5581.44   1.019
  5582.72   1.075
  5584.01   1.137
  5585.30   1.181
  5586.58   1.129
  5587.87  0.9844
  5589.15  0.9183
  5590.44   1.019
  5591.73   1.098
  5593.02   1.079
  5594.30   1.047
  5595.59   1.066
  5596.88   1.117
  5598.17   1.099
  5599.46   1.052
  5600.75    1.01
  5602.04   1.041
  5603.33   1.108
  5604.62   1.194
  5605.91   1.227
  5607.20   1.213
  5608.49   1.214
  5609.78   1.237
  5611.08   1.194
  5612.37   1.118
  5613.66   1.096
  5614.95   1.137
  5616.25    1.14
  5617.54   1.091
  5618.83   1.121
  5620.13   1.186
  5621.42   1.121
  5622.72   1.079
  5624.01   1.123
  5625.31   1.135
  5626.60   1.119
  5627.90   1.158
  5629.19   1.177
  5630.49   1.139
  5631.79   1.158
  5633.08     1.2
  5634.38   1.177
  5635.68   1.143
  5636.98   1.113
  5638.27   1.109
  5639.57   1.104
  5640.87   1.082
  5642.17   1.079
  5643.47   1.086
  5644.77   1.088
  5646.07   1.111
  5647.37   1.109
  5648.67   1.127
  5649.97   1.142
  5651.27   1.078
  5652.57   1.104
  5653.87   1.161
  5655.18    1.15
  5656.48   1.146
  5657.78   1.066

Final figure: 0.03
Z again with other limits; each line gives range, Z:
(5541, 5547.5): 0.07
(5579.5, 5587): 0.06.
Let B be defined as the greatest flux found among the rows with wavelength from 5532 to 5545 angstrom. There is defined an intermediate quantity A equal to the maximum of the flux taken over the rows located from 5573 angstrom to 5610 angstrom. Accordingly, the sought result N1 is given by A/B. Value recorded 1.01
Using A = 1.237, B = 1.219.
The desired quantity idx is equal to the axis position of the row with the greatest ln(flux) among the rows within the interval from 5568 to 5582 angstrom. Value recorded 5577.58 angstrom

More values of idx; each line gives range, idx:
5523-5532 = 5531.54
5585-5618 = 5609.78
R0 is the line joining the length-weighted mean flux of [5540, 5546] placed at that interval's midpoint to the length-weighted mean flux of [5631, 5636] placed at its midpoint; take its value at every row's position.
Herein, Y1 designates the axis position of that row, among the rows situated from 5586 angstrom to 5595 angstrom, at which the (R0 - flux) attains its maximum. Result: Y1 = 5589.15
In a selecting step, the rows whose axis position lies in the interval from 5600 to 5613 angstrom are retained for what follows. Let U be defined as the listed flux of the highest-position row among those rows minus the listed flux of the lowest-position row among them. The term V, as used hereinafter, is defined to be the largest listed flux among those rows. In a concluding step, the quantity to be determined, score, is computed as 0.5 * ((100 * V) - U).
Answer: 61.8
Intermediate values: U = 0.11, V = 1.237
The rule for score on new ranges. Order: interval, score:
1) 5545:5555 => 60.2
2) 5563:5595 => 60.6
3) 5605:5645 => 61.9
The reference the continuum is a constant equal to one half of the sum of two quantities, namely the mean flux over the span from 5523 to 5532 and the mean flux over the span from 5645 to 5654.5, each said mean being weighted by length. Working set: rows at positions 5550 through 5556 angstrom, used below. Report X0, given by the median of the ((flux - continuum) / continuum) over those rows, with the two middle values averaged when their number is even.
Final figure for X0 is 0.037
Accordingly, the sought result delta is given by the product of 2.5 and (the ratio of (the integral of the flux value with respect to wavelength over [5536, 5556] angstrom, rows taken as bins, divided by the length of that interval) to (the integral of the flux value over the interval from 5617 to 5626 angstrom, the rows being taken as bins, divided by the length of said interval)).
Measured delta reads 2.51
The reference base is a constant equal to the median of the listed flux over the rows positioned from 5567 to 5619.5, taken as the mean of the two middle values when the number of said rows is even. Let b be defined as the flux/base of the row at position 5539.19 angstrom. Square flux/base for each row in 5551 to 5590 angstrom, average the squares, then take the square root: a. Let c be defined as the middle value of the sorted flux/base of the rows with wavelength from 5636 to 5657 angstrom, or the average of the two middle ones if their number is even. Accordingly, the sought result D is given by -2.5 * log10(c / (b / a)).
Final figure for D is 0.01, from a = 1.01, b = 1.01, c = 1.00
